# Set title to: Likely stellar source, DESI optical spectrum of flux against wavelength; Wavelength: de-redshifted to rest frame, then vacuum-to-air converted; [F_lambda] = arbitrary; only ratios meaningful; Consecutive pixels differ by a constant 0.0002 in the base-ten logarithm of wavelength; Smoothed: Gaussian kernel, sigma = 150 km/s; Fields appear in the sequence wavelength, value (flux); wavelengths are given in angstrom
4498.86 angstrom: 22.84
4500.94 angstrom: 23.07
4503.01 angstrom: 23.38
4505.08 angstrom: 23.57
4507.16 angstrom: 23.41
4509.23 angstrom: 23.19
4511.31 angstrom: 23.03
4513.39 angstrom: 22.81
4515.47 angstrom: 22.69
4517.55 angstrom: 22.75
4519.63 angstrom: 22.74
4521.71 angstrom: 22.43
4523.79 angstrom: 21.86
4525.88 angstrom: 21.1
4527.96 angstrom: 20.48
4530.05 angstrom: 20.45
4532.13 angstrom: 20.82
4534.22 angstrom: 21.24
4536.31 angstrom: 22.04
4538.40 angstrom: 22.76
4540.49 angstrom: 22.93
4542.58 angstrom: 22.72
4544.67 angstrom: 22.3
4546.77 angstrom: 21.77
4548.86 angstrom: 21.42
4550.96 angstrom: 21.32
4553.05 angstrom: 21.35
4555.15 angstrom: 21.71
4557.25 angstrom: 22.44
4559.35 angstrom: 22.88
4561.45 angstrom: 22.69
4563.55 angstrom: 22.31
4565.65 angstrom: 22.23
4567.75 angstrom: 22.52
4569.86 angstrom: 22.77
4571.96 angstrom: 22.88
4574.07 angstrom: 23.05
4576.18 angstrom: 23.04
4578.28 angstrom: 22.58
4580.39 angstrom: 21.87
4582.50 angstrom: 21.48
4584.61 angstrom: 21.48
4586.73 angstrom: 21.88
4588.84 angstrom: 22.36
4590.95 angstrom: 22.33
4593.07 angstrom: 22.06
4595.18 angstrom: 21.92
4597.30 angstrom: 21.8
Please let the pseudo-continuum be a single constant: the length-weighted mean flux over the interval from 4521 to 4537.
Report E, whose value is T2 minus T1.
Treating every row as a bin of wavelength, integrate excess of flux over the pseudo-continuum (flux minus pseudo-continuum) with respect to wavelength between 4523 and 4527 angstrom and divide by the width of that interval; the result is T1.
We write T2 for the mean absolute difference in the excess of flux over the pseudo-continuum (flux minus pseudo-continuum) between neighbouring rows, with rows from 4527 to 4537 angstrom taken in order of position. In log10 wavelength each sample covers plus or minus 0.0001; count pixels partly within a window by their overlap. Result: 0.23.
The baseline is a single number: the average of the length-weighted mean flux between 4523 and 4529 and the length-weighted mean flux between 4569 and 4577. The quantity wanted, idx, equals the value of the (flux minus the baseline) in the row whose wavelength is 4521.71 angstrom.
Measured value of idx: 0.4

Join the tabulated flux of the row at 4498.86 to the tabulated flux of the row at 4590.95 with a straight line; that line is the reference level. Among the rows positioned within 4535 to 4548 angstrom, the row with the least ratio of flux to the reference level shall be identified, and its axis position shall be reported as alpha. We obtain 4546.77 angstrom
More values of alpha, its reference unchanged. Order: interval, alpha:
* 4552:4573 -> 4553.05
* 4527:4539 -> 4530.05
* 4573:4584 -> 4582.50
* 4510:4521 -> 4515.47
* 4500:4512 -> 4500.94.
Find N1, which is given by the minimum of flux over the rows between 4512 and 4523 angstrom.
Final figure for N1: 22.43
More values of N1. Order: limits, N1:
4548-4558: 21.32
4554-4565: 21.71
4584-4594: 21.48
